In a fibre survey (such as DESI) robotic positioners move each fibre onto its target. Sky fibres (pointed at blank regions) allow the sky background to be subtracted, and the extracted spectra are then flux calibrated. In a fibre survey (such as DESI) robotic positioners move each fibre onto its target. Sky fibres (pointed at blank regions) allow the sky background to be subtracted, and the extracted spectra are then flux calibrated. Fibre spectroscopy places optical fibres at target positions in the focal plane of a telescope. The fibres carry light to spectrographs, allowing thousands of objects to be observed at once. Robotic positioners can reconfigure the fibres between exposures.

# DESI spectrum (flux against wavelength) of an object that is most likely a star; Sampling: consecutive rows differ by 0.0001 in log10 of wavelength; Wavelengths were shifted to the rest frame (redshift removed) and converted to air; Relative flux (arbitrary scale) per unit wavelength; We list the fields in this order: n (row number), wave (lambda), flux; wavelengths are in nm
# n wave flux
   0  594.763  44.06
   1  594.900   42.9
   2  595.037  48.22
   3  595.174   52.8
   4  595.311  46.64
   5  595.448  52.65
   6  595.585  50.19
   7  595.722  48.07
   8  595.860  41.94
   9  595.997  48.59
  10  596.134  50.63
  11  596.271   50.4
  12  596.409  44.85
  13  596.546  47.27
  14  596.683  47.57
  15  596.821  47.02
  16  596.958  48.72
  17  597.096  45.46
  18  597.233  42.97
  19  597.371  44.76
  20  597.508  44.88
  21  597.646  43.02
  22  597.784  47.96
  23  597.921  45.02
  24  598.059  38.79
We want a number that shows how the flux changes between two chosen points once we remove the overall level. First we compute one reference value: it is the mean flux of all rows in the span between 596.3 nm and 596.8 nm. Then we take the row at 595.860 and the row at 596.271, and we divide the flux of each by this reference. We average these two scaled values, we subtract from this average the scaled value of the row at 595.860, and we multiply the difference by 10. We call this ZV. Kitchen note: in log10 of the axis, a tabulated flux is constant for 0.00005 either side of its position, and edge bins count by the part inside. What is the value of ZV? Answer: 0.9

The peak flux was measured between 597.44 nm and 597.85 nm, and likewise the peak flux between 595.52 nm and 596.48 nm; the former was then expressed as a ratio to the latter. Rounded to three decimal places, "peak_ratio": 0.947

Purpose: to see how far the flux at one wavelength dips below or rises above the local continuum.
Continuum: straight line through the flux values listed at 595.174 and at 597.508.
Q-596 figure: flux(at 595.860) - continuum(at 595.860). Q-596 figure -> -8.5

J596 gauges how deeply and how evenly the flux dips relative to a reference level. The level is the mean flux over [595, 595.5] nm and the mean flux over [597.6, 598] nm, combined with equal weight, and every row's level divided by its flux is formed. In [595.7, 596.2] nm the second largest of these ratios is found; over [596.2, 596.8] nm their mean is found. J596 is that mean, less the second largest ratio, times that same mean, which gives 0.013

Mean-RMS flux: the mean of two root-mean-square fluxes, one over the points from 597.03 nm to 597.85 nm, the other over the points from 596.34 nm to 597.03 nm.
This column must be 46.0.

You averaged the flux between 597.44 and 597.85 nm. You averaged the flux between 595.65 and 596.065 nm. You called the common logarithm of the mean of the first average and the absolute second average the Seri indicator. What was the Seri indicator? 1.660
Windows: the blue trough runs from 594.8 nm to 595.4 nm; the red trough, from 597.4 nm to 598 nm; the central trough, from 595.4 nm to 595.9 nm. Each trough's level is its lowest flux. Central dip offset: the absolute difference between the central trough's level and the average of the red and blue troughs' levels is 1.0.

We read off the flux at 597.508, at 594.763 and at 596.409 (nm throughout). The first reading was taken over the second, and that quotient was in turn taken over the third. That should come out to 0.0227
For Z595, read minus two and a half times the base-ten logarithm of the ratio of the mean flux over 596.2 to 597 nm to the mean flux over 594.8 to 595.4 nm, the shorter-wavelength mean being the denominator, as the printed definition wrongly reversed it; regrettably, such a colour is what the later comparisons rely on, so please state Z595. 0.000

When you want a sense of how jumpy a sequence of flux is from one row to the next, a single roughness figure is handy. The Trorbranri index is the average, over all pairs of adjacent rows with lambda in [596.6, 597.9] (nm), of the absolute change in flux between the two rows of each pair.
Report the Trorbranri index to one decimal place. 2.1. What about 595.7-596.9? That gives 3.0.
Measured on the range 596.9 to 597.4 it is 2.5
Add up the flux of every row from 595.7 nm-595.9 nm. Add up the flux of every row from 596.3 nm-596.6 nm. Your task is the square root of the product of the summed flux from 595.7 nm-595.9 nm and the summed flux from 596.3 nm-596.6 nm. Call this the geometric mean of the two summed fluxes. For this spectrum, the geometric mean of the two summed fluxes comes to 91.1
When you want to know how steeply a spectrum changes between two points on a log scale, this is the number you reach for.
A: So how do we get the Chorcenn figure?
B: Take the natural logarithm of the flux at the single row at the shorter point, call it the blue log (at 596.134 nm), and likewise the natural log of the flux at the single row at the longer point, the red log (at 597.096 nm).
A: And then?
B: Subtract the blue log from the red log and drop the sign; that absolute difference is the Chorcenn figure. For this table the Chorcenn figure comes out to 0.11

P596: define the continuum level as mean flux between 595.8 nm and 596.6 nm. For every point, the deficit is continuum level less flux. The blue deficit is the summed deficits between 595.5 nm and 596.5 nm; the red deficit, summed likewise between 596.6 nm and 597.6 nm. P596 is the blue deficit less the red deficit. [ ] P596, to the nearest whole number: -13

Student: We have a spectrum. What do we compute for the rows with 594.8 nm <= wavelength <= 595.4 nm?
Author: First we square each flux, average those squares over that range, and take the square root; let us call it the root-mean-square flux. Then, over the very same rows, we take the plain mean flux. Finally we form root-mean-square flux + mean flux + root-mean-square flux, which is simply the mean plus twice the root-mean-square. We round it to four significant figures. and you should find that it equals 143.2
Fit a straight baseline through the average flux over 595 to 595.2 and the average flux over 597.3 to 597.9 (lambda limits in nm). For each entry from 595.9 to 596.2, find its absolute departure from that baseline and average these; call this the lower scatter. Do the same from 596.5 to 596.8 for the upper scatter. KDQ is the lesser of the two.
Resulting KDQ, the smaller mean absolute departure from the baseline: 0.30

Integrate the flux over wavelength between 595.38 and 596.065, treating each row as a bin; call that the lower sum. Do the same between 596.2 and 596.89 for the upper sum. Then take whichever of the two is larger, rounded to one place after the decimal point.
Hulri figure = 33.1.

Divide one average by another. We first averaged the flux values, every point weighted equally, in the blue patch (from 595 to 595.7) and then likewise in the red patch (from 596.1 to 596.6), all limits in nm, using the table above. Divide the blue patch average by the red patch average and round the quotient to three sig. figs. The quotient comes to 1.04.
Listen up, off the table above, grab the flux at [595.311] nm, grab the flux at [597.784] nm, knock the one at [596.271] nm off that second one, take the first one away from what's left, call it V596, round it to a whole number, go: -49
